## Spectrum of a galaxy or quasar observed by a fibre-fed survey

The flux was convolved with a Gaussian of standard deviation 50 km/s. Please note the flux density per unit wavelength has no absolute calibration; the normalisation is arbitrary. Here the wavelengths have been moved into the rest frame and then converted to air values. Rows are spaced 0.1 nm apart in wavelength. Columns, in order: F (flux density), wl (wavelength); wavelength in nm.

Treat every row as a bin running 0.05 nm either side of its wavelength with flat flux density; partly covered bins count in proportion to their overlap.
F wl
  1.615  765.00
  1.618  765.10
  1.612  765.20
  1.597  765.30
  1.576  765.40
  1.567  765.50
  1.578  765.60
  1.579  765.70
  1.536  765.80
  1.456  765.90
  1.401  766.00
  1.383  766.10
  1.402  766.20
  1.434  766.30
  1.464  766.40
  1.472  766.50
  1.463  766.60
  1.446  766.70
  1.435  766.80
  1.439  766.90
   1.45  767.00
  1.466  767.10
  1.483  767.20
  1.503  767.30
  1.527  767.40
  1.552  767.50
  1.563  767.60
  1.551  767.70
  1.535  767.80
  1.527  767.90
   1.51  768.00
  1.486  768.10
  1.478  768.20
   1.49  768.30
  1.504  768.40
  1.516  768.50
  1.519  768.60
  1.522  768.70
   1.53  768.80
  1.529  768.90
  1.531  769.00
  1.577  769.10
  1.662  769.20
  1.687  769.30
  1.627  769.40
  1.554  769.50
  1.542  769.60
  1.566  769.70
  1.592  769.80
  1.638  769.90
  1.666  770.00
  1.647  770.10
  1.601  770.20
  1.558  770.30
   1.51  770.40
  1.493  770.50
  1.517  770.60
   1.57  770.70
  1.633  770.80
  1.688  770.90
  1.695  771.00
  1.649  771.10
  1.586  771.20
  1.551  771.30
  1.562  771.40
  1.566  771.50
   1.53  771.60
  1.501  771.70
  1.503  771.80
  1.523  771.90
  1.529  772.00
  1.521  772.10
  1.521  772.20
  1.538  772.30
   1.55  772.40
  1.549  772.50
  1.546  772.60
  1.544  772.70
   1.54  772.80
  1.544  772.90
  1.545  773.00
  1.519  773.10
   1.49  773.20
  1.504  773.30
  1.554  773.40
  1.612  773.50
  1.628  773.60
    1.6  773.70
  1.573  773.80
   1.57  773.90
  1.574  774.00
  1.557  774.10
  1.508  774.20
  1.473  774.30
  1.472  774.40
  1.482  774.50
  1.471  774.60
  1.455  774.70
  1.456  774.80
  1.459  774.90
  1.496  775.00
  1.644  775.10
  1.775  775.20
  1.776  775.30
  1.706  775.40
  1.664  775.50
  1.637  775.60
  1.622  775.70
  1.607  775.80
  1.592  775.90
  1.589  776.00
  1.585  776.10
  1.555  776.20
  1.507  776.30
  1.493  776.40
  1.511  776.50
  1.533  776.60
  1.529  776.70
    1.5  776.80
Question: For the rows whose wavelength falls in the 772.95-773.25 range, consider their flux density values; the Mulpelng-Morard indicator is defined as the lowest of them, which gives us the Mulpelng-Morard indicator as 1.49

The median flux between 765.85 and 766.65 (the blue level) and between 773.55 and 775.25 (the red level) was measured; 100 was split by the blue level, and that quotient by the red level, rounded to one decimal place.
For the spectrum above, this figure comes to 45.9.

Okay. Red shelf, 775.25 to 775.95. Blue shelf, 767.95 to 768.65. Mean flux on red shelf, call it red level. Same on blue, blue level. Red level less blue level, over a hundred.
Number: 0.0016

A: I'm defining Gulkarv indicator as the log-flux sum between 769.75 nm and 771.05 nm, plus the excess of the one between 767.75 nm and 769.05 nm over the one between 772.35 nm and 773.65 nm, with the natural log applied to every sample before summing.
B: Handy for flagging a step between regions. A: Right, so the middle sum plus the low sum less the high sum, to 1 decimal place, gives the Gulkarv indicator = 5.8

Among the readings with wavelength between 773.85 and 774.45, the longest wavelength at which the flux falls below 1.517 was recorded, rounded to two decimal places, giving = 774.40 nm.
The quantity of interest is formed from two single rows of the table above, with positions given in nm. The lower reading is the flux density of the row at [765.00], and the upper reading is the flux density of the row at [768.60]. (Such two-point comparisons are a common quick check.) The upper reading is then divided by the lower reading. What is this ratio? 0.941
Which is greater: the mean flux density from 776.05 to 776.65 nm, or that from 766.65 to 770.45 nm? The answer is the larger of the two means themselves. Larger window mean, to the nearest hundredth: 1.54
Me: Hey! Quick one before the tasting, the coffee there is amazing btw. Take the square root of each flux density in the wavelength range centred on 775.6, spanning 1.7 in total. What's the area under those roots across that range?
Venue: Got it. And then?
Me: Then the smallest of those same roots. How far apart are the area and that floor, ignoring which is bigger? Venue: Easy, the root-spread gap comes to 0.94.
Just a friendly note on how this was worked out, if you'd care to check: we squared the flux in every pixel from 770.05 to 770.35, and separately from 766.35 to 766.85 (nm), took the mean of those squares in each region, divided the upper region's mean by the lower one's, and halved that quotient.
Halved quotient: 0.61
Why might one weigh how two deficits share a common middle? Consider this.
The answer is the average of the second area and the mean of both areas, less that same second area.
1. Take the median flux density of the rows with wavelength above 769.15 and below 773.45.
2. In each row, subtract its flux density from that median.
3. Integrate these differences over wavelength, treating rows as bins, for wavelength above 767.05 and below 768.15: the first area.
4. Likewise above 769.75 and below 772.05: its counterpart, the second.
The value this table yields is 0.025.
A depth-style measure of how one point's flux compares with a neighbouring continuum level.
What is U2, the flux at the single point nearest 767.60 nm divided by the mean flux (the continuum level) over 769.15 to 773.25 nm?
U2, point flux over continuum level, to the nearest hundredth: 1.00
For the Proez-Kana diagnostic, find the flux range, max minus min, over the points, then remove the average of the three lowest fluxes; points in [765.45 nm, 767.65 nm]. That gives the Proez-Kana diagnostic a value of -1.20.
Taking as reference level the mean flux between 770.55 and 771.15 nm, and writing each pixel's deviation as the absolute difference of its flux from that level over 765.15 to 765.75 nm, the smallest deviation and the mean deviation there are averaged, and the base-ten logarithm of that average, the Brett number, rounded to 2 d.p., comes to -1.57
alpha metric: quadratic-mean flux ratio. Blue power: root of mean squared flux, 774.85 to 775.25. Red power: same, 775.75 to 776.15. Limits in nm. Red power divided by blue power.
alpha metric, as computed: 1.00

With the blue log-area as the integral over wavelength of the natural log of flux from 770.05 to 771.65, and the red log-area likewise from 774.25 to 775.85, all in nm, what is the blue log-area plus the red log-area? 1.46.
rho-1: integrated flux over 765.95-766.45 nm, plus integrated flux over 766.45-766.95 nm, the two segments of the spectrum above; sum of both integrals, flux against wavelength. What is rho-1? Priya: 1.43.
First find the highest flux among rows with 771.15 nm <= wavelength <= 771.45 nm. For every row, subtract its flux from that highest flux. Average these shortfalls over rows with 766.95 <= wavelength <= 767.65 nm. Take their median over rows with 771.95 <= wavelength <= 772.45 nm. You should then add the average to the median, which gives 0.14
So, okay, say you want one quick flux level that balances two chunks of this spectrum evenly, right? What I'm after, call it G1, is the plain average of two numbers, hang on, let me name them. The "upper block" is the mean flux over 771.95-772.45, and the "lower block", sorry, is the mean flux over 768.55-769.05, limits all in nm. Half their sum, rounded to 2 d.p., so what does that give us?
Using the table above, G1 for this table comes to 1.53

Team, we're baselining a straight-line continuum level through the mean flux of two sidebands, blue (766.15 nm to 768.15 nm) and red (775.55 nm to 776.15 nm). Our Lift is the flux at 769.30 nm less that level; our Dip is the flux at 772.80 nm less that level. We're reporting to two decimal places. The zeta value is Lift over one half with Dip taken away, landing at 0.33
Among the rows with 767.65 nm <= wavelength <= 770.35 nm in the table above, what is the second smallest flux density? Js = 1.486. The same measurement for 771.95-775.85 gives 1.456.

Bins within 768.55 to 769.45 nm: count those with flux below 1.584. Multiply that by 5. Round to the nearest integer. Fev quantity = 30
